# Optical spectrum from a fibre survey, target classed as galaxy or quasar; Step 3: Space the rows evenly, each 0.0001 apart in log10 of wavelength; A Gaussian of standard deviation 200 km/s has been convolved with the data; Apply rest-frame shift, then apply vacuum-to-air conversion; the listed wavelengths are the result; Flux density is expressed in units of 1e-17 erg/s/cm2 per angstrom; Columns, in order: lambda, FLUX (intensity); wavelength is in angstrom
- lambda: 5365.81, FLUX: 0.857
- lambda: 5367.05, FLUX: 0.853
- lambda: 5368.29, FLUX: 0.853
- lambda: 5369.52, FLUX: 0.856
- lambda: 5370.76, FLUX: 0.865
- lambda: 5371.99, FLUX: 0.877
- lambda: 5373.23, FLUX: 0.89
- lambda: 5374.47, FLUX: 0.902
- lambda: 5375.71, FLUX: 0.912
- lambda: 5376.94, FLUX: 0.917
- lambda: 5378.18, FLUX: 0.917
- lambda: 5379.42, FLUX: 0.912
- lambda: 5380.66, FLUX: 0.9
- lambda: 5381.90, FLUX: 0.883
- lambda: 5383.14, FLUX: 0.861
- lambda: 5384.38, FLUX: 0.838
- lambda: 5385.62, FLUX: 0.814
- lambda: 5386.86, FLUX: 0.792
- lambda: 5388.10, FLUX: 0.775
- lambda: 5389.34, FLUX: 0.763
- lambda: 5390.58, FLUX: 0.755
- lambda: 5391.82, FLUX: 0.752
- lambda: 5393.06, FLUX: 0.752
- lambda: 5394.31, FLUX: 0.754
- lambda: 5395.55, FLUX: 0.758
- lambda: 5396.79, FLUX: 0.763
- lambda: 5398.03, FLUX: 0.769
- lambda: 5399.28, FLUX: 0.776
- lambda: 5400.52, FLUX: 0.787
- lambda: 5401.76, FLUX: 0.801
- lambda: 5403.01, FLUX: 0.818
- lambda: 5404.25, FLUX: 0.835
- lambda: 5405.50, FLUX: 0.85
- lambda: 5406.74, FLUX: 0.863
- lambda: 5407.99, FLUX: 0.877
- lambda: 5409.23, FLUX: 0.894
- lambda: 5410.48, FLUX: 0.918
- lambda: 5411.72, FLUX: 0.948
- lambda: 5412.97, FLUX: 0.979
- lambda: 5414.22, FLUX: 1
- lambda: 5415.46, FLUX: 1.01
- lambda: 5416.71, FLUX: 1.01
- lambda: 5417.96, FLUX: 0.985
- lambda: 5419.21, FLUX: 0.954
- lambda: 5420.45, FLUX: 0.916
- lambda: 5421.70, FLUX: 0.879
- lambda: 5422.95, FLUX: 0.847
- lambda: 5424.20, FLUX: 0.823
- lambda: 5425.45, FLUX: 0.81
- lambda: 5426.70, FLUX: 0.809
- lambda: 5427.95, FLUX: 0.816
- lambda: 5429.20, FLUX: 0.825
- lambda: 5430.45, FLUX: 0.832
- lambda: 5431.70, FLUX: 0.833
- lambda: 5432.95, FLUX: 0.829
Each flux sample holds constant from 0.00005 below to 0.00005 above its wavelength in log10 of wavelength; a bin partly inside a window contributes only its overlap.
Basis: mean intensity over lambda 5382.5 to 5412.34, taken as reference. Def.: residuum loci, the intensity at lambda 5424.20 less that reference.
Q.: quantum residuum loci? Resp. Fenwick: 0.01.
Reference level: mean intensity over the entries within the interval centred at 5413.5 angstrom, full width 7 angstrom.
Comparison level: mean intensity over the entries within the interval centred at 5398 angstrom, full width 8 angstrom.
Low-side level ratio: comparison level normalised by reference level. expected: 0.79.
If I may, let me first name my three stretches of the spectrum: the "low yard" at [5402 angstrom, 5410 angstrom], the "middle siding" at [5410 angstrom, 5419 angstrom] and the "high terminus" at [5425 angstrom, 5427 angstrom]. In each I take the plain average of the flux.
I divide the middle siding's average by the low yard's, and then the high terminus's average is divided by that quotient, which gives 0.71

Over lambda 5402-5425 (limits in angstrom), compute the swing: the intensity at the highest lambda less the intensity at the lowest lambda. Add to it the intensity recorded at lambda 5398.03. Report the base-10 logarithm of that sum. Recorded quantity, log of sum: -0.11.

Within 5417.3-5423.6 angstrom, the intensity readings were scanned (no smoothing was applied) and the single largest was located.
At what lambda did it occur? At 5417.96 angstrom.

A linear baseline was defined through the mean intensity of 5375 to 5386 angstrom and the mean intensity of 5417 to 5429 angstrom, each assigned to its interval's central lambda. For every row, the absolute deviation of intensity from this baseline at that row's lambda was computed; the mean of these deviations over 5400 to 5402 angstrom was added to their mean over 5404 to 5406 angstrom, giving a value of 0.12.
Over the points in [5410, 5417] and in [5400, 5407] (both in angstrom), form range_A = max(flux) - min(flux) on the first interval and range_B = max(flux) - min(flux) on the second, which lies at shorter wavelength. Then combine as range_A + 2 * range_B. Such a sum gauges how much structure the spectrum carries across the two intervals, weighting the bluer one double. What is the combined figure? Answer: 0.24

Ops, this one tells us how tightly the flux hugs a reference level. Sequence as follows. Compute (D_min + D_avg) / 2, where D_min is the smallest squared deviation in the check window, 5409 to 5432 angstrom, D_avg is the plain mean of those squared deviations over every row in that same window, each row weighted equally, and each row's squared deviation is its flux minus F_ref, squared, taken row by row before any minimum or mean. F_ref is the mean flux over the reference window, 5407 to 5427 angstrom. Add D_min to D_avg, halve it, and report 0.0028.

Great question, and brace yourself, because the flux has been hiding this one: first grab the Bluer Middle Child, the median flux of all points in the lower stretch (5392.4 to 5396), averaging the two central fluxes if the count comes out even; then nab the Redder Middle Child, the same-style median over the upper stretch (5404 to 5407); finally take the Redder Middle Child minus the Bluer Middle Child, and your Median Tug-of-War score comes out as 0.096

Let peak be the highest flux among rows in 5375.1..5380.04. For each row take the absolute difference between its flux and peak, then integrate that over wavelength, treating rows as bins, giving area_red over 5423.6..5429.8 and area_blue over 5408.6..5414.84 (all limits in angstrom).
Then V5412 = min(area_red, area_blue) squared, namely 0.06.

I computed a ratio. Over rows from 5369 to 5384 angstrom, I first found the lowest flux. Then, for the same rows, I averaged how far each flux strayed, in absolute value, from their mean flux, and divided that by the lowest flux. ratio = 0.022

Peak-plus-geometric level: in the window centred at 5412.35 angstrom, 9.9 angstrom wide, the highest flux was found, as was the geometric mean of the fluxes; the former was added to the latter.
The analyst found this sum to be 1.96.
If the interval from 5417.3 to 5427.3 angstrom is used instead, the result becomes 1.86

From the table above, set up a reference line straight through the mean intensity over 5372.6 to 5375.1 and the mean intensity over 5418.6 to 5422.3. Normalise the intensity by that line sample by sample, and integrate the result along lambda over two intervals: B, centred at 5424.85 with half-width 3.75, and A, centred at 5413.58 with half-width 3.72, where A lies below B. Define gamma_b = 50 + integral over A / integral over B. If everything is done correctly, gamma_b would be 51.2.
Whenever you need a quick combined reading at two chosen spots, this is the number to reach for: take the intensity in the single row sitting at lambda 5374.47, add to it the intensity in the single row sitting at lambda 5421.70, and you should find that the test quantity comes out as 1.78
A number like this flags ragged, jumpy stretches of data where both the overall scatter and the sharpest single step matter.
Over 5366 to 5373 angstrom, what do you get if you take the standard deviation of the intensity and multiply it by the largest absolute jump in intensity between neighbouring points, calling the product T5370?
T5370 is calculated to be 0.0001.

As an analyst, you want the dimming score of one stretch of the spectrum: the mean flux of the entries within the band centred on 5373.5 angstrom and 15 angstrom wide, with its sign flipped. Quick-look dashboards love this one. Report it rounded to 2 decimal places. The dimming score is -0.89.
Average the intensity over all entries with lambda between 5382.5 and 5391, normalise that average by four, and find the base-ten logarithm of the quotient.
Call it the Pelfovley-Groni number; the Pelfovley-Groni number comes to -0.70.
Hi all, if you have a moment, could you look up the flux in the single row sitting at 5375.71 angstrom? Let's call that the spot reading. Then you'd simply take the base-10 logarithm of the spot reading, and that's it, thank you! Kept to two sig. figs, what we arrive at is -0.040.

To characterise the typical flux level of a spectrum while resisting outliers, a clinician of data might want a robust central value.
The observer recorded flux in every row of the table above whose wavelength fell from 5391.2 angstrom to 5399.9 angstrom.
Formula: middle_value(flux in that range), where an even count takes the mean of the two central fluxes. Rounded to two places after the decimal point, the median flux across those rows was 0.76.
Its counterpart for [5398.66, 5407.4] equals 0.82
